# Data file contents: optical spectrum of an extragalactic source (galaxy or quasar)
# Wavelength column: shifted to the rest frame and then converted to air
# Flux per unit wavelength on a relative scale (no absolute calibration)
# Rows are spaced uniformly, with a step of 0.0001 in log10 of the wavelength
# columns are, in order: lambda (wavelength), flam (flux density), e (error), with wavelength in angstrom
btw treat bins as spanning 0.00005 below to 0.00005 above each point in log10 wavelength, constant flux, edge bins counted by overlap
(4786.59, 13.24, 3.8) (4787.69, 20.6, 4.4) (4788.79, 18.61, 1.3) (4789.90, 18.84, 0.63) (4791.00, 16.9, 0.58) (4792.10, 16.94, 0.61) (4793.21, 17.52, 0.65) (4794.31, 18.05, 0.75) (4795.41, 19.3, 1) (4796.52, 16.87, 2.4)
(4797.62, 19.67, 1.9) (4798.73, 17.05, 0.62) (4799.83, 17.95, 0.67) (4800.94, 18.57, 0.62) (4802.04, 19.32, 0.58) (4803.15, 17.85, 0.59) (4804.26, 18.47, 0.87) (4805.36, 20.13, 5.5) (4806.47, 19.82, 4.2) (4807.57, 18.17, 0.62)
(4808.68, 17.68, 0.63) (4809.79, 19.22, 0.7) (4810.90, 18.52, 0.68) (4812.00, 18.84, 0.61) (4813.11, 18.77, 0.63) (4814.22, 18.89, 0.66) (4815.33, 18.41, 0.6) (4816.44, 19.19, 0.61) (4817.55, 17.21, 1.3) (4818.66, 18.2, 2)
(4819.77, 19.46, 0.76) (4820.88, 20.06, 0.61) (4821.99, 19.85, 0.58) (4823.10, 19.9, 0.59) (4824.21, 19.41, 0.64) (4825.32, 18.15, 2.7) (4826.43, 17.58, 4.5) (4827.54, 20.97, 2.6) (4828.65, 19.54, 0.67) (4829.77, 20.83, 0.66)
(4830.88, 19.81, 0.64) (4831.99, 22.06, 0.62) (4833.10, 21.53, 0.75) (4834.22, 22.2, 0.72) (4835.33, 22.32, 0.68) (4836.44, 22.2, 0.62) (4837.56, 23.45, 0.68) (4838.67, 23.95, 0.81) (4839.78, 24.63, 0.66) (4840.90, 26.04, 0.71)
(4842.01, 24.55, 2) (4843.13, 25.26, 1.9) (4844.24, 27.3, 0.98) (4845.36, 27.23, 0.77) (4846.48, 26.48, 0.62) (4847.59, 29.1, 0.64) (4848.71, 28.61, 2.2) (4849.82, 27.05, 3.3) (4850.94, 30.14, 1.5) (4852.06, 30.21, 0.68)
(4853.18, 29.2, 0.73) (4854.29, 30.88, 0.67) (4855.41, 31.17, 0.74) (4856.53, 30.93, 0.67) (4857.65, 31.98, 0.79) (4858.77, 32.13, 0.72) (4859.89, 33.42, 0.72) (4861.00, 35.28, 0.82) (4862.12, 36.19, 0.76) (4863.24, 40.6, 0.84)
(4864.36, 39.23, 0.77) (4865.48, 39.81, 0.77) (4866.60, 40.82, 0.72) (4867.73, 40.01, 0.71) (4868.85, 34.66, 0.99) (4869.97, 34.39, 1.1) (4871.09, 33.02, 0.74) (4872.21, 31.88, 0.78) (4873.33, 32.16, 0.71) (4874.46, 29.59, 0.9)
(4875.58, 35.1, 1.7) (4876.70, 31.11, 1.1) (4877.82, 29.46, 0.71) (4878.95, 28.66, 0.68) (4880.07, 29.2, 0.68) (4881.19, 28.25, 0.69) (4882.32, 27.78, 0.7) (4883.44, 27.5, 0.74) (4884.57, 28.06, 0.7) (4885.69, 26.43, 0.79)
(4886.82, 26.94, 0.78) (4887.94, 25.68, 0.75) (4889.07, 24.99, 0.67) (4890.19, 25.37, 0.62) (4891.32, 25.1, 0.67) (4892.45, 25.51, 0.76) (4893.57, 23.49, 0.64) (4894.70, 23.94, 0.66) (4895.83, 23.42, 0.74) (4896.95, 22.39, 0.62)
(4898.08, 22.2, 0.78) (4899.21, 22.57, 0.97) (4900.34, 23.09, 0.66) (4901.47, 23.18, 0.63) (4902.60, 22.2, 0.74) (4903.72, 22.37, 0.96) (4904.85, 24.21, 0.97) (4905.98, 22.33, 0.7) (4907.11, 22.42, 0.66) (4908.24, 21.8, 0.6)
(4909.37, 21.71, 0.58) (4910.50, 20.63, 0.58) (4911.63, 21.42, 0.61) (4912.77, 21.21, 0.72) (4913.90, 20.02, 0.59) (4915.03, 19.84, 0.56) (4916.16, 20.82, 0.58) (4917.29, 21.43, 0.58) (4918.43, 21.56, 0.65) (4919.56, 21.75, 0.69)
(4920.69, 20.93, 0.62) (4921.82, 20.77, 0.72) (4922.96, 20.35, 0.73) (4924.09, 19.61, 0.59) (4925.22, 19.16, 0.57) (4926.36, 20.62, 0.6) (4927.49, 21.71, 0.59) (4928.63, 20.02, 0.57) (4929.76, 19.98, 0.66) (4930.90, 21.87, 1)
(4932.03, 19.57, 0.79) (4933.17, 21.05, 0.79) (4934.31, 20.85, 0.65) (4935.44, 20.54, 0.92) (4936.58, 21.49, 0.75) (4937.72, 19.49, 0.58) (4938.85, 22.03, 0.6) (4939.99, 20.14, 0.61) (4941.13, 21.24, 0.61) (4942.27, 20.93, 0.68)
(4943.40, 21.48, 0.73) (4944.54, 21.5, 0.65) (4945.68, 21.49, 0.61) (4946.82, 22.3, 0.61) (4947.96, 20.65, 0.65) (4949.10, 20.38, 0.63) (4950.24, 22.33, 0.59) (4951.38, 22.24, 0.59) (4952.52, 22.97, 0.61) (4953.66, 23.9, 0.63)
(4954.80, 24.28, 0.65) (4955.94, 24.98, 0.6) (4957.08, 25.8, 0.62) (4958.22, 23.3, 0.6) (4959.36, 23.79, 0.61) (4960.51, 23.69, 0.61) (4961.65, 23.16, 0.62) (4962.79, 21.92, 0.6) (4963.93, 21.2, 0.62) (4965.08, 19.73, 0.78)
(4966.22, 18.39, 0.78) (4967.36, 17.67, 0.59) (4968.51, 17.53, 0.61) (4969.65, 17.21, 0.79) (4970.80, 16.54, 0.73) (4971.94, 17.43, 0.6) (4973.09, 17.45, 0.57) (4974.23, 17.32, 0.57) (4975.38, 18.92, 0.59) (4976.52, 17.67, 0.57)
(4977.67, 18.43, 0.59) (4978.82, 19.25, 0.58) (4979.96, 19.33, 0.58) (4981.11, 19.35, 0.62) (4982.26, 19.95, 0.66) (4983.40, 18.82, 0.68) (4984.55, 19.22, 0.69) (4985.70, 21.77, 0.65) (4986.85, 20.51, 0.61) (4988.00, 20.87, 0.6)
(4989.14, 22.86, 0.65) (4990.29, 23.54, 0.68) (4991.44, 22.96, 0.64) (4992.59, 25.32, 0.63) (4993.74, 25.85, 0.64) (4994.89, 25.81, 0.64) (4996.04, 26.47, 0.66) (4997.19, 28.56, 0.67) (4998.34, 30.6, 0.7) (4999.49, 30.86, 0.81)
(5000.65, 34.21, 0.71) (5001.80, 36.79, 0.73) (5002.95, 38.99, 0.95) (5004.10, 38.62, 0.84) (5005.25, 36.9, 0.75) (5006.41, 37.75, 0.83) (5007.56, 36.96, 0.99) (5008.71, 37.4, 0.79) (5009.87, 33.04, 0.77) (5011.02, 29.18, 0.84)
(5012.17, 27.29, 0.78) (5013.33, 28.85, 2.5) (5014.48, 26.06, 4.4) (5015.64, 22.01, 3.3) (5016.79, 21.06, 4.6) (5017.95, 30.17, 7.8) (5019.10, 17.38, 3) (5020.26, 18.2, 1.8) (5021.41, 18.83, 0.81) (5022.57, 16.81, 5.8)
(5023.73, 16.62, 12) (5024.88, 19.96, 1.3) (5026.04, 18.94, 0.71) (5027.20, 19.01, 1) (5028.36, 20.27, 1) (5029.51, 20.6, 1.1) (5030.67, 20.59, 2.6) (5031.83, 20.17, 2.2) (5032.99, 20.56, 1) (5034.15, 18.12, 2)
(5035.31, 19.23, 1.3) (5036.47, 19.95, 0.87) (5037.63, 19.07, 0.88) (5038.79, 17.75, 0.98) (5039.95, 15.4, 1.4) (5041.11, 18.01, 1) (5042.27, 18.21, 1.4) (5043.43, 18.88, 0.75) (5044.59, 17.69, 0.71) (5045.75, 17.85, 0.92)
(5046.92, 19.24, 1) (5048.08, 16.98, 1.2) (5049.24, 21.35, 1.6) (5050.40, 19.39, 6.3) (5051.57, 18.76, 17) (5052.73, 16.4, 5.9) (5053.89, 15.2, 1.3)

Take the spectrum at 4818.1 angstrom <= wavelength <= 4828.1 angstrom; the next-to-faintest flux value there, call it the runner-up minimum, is 18.15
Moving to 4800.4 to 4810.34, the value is 17.85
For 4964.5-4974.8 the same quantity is 17.21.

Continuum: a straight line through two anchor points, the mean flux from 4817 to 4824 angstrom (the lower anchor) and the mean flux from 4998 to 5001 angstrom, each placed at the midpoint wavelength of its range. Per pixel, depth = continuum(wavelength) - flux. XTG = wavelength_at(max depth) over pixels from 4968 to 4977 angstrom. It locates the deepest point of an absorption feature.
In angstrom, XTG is 4970.80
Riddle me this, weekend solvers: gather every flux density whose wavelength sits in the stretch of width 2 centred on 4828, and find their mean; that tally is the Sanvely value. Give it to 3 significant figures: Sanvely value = 20.3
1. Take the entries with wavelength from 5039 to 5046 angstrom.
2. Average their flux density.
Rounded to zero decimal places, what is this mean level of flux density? 18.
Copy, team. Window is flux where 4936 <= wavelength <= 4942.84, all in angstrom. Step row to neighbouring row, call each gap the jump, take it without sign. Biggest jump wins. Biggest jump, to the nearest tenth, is 2.5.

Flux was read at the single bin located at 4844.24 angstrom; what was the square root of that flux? 5.22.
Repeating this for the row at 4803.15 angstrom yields 4.22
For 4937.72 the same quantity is 4.41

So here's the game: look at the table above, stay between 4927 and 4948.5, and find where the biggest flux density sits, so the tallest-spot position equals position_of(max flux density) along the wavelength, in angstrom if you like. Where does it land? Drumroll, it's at 4946.82 angstrom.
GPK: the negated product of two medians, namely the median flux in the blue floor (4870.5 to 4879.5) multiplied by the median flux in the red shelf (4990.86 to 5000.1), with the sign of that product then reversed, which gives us -824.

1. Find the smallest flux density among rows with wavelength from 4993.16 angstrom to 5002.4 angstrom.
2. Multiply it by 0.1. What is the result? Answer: 2.6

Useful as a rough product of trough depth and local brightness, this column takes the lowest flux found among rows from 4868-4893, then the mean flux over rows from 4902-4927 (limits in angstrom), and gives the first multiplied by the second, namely 531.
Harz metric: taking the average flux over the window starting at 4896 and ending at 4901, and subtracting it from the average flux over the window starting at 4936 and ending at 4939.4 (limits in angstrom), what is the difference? -1.6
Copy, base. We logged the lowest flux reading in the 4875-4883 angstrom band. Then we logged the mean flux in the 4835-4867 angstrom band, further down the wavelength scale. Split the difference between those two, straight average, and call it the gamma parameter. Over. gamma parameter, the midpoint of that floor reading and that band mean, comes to 28.9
